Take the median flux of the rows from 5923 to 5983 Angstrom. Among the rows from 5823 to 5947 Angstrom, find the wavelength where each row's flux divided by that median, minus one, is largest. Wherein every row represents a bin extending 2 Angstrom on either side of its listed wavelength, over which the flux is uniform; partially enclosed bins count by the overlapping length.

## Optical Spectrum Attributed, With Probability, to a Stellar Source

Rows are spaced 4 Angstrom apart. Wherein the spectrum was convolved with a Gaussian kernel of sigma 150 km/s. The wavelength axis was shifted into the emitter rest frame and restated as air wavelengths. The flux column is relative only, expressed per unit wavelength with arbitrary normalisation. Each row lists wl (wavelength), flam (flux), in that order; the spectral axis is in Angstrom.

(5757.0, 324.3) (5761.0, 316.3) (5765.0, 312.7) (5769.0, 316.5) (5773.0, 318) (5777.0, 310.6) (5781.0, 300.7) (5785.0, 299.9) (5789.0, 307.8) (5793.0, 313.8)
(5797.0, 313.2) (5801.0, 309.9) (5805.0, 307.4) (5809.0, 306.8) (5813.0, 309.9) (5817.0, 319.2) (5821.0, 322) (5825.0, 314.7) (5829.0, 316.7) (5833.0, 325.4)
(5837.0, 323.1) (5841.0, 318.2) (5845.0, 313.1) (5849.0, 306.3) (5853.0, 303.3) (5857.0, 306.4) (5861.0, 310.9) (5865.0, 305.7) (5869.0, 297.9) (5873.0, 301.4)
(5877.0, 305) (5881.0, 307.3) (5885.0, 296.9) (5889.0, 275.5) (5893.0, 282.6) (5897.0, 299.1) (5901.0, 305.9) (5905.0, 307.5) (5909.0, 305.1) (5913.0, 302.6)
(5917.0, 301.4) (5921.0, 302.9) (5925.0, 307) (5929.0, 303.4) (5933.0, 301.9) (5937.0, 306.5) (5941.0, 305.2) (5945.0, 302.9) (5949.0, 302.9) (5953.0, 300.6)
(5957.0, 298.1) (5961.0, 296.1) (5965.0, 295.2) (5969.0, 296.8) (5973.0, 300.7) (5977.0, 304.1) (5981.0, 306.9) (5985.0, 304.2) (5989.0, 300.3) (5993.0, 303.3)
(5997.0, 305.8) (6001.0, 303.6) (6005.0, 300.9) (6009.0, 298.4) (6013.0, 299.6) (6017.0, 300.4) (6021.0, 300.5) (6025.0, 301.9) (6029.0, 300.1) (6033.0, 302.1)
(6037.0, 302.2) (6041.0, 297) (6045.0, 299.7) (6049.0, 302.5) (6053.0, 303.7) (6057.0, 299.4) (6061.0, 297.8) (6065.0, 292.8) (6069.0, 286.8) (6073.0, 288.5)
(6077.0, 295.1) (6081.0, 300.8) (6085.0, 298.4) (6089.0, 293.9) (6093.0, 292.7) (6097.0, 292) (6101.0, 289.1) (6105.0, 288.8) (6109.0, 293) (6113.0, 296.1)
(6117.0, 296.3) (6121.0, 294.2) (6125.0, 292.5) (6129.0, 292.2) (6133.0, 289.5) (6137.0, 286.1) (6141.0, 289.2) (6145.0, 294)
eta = 5833.0 Angstrom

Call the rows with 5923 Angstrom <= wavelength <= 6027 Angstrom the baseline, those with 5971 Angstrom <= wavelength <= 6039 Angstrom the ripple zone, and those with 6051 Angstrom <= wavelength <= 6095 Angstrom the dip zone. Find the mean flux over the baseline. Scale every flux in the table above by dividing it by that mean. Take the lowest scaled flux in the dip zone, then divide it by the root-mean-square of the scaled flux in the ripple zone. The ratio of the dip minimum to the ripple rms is 0.949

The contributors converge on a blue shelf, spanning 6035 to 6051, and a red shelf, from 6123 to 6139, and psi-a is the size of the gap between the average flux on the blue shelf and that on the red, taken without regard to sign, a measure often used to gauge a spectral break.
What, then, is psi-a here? 10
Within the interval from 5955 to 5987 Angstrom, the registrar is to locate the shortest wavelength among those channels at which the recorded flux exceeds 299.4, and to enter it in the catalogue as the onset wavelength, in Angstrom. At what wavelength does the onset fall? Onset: 5973.0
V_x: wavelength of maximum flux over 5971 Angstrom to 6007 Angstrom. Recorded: 5981.0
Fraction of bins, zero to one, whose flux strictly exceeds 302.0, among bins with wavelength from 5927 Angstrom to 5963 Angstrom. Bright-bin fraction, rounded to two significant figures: 0.56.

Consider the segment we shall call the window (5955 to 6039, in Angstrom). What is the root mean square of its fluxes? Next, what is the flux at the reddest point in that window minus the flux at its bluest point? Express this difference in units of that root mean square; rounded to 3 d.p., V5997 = 0.014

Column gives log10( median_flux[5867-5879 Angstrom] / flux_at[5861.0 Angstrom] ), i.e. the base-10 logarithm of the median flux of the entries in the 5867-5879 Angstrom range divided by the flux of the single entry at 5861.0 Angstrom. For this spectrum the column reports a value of -0.013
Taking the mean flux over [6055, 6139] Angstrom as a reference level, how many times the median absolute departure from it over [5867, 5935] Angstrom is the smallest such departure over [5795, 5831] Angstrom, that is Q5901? 1.3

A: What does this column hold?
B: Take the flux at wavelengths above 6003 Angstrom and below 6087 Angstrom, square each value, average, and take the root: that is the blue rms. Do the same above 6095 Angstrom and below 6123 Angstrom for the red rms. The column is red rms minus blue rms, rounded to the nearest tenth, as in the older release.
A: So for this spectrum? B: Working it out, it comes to -5.7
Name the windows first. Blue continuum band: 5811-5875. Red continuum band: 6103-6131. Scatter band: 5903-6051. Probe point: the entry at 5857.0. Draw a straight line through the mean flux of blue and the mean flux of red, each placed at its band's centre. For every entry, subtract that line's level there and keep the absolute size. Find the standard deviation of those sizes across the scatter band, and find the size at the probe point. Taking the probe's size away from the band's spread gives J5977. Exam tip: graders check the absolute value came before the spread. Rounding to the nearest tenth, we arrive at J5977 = -2.6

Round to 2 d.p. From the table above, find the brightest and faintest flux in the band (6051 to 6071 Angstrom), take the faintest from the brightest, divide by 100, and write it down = 0.17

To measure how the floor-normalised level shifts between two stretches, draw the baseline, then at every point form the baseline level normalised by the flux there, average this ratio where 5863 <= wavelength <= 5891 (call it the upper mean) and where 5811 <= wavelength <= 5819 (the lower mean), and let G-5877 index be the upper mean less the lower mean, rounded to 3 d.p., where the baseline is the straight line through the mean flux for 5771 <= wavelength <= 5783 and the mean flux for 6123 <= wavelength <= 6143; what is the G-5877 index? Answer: 0.042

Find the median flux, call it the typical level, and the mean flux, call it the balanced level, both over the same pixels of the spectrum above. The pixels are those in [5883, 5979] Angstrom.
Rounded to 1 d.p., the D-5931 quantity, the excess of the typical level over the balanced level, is 2.2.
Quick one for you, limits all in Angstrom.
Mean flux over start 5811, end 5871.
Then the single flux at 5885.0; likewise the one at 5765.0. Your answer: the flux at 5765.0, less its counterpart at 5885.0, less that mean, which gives -297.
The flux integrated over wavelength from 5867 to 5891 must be 7136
